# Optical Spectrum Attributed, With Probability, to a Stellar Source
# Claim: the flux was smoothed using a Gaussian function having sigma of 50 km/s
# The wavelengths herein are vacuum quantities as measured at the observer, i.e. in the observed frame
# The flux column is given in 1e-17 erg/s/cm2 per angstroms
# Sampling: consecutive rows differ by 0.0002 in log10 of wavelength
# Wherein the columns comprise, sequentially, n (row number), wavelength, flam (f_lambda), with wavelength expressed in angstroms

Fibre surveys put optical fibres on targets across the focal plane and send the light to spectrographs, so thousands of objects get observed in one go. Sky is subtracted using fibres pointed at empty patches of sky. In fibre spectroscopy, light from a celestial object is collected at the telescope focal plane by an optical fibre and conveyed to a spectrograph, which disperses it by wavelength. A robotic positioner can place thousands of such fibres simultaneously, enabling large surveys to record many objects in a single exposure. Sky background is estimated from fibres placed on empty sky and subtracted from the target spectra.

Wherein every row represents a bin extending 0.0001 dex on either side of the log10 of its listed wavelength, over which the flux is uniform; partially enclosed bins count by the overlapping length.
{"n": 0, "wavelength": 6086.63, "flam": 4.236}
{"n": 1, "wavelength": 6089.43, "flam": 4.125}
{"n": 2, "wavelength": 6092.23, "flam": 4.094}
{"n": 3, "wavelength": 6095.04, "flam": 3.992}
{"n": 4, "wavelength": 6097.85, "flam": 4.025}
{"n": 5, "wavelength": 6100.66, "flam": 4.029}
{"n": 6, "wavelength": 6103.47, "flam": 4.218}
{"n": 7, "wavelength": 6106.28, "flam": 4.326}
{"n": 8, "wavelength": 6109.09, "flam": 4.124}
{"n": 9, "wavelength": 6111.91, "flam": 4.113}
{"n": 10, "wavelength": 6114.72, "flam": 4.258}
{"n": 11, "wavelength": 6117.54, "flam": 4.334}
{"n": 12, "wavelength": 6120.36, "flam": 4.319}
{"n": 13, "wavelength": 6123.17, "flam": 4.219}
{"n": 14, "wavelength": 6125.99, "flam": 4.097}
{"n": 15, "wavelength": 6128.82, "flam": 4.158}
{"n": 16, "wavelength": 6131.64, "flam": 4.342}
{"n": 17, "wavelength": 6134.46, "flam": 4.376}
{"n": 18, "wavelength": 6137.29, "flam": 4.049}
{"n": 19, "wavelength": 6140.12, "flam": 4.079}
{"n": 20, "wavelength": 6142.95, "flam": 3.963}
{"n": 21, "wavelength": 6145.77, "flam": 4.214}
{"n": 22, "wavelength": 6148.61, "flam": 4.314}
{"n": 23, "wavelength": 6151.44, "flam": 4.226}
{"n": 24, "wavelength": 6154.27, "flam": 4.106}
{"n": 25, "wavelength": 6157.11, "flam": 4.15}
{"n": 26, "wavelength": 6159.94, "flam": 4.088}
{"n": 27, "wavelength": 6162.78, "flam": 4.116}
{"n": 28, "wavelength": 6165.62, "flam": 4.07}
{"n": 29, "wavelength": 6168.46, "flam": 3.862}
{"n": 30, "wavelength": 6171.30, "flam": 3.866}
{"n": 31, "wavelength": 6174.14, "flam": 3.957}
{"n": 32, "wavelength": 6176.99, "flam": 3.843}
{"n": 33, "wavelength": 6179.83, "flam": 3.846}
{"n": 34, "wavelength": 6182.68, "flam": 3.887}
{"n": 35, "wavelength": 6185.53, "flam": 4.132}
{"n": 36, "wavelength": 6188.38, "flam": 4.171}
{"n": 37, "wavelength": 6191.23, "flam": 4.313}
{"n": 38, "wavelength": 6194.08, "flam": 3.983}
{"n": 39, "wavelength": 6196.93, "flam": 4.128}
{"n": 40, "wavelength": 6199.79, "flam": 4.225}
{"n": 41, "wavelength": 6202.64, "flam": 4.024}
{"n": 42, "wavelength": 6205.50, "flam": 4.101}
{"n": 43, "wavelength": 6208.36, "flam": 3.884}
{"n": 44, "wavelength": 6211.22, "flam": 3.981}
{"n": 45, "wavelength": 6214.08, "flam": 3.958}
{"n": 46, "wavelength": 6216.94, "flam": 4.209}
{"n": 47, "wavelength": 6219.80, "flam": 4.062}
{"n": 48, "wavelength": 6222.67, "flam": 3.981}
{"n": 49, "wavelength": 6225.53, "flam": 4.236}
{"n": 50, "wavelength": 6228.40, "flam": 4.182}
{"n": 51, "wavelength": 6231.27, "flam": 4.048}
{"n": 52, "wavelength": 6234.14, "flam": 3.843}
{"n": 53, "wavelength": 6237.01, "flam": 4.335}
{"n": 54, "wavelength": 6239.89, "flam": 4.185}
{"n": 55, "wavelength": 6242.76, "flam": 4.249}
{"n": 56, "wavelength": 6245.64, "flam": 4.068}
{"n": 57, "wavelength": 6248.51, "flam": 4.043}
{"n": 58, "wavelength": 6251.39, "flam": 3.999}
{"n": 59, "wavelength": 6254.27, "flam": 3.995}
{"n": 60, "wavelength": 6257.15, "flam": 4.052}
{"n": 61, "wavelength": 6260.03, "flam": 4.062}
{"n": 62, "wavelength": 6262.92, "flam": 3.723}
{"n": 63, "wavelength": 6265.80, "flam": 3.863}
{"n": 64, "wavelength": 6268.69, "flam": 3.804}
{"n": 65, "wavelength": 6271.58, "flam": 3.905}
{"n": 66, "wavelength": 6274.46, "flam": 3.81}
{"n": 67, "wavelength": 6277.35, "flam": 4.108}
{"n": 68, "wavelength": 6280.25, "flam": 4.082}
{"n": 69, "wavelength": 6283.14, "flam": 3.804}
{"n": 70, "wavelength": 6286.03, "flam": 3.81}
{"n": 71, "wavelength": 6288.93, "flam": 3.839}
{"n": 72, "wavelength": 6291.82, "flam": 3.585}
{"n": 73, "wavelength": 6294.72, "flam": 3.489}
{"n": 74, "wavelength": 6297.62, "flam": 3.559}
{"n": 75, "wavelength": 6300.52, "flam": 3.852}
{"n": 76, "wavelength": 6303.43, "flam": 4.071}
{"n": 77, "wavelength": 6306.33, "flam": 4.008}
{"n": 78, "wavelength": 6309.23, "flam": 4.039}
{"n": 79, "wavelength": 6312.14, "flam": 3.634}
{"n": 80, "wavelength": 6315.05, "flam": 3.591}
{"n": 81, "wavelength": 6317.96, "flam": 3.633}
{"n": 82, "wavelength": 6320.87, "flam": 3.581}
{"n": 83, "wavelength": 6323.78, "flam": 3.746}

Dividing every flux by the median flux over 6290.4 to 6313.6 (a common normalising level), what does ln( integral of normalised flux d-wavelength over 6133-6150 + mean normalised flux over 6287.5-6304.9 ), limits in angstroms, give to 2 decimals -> 2.99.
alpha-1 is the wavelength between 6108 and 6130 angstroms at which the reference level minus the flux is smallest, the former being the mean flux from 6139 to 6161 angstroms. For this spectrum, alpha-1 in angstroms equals 6117.54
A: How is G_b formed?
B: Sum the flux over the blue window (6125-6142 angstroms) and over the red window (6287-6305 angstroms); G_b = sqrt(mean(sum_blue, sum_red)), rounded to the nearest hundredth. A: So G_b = 4.87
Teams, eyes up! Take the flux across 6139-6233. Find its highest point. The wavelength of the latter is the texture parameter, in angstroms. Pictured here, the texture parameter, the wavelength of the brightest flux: 6148.61 angstroms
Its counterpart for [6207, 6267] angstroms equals 6237.01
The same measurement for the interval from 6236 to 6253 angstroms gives 6237.01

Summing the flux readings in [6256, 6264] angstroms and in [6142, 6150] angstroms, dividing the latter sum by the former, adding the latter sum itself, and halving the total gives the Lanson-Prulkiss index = 6.77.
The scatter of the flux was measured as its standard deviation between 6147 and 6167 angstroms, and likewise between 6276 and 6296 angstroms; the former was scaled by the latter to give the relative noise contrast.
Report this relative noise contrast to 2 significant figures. 0.38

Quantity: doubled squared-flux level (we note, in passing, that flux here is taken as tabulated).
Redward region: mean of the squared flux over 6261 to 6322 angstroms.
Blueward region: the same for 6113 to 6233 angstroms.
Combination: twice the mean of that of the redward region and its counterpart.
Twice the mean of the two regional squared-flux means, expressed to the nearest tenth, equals 31.3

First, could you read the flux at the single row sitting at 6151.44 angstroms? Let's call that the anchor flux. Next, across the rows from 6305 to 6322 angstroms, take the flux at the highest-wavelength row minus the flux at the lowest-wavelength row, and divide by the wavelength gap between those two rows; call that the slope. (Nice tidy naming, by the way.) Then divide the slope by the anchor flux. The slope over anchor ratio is -0.0069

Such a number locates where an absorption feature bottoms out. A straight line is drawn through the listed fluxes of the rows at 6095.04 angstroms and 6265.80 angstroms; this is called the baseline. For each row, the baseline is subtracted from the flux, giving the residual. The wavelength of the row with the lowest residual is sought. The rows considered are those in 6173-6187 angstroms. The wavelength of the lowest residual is 6176.99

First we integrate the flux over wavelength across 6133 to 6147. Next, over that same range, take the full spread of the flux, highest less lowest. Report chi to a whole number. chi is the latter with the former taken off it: -58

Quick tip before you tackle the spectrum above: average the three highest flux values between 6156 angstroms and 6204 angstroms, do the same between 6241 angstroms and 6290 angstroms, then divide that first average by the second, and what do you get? 1.02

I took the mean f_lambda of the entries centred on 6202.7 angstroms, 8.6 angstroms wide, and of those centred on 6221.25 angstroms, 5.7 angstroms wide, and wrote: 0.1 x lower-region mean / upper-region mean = 0.102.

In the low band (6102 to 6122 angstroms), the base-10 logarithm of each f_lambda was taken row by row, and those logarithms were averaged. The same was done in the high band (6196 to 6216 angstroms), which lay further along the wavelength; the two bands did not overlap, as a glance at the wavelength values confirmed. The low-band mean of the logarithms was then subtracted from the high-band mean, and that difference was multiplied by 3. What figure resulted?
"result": -0.063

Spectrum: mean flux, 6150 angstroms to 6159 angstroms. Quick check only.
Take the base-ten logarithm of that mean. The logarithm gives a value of 0.619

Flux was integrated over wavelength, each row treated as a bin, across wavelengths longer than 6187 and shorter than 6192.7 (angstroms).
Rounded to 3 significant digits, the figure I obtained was 24.2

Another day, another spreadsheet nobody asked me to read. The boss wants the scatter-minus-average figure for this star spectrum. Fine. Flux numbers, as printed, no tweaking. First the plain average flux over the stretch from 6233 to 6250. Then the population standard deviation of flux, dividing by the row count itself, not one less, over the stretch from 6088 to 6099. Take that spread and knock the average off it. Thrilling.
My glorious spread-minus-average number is -4.07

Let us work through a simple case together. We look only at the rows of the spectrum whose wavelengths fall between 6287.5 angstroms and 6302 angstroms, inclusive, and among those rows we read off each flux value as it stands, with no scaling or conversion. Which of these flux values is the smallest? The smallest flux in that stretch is 3.489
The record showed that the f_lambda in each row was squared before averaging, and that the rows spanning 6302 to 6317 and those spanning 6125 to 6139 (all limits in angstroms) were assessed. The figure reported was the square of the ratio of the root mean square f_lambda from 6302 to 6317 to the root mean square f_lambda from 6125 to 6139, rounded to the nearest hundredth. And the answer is 0.85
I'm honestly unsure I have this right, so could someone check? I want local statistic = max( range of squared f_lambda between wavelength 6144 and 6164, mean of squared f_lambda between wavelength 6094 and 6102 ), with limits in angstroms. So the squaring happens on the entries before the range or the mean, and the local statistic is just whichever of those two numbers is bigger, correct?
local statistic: 16.1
